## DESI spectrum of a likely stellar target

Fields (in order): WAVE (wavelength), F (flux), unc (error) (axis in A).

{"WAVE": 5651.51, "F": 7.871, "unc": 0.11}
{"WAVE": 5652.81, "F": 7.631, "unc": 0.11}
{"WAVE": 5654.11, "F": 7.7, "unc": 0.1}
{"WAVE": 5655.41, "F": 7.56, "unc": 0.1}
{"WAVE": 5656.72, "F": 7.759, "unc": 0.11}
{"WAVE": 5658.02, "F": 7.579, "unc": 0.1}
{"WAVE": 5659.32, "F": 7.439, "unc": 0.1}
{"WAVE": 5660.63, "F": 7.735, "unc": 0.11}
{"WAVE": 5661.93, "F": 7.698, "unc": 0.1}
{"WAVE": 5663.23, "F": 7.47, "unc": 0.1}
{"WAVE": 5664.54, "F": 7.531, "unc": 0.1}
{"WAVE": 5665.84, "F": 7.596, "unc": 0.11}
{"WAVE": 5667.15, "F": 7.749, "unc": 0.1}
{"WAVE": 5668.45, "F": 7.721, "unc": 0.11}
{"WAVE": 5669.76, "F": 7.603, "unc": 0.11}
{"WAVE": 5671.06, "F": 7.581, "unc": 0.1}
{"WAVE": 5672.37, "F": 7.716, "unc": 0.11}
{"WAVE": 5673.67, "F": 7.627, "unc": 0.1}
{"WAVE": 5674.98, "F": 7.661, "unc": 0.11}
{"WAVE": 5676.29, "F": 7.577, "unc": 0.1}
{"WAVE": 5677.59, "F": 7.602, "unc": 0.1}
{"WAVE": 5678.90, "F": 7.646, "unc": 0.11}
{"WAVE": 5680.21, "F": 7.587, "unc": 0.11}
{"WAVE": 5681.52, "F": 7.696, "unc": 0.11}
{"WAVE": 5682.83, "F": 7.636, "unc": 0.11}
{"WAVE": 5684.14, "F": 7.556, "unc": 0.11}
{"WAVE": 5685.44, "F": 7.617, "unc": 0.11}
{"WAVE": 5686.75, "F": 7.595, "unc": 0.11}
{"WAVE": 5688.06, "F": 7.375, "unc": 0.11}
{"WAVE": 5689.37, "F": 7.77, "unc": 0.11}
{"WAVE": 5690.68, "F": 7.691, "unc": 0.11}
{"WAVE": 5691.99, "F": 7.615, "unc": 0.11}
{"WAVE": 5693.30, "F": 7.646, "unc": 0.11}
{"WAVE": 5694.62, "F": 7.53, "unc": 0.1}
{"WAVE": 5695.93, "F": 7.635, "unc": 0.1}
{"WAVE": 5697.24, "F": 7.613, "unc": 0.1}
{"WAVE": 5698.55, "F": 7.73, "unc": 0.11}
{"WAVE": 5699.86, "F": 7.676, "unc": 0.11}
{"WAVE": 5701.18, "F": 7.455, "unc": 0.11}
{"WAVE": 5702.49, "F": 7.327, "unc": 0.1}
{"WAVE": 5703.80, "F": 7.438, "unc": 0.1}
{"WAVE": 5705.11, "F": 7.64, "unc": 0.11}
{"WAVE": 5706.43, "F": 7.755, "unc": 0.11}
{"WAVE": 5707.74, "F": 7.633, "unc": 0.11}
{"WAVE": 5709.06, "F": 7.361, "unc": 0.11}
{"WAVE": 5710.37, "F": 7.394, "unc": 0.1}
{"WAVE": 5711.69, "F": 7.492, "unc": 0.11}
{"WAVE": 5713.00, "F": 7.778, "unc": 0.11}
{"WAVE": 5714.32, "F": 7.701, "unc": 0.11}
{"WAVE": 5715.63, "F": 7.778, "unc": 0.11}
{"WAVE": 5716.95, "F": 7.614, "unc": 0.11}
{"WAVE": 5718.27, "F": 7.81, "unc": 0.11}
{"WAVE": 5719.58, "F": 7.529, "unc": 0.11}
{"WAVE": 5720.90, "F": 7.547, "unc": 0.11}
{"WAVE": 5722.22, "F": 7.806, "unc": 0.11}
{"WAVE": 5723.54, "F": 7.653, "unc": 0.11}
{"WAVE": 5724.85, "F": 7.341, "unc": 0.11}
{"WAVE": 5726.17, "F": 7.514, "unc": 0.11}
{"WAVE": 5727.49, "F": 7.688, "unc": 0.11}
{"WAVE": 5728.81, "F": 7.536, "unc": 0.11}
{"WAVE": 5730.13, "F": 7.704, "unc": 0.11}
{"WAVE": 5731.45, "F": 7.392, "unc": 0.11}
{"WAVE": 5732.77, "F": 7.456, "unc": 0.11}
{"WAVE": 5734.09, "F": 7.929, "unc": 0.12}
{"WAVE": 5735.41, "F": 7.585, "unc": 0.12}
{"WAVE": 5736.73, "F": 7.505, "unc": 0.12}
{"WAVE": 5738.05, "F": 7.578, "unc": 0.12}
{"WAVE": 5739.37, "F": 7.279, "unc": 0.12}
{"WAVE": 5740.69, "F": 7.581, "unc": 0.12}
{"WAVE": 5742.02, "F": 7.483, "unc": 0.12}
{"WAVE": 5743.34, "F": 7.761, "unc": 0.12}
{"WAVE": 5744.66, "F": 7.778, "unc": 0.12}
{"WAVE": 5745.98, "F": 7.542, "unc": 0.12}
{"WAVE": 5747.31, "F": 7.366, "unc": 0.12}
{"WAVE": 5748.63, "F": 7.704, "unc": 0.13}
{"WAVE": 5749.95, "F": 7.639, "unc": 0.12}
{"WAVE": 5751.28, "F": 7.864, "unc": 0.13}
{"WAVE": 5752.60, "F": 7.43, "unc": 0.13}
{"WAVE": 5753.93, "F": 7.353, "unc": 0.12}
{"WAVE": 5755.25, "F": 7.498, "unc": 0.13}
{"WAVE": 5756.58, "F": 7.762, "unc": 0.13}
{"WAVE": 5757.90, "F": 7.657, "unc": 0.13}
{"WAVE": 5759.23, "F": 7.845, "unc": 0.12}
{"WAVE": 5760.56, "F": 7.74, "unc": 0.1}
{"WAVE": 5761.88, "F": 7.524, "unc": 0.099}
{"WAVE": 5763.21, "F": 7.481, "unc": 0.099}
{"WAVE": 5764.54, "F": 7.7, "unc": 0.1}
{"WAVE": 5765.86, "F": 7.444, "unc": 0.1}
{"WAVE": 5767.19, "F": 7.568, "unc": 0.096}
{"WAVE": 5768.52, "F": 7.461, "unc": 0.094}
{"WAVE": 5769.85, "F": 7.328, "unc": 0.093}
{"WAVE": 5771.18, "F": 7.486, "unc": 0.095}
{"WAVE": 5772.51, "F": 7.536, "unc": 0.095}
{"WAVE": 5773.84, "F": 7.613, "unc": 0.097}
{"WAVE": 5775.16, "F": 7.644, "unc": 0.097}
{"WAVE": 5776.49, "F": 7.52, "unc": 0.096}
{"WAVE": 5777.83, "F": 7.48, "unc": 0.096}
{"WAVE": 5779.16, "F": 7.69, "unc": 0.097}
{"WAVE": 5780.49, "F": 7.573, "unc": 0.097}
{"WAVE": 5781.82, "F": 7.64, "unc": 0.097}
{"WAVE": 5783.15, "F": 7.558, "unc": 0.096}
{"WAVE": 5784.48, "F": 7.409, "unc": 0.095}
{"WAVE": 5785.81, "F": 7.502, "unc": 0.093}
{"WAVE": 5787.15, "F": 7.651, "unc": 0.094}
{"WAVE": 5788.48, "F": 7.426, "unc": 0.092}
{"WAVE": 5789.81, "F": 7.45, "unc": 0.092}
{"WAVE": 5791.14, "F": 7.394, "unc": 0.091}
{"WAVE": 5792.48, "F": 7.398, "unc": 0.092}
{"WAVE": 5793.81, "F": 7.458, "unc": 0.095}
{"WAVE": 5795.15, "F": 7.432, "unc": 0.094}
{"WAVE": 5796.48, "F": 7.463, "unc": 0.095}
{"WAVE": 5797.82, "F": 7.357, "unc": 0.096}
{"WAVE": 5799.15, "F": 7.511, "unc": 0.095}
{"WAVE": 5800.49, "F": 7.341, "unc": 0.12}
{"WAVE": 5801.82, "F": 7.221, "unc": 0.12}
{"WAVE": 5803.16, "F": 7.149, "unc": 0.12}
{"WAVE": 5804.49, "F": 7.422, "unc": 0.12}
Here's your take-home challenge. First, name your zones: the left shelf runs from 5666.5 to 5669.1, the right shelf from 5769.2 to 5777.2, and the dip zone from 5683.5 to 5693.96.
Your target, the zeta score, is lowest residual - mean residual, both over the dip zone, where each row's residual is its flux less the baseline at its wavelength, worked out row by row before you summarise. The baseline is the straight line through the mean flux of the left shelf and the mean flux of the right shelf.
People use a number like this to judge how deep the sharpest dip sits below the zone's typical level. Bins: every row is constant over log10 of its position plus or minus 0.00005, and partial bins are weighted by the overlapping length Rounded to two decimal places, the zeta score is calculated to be -0.23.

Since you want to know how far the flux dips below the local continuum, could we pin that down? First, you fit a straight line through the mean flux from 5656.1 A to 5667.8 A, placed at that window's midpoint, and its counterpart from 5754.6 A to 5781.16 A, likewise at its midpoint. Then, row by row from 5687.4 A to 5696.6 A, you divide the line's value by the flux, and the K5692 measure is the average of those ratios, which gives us 1.00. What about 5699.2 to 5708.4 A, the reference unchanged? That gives 1.01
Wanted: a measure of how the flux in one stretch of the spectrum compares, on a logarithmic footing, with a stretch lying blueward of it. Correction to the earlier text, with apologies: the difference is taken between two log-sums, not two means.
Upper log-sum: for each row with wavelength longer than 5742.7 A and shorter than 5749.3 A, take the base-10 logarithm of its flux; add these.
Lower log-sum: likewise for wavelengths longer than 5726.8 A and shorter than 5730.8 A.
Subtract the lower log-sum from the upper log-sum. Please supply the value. 1.8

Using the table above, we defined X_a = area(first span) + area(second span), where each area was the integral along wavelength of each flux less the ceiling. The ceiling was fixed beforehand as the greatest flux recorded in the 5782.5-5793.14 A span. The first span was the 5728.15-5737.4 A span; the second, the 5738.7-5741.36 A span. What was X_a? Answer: -1.2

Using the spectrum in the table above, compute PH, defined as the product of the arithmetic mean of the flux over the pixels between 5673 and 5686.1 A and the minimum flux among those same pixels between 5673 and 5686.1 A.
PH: 57.6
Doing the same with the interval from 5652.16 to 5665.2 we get 56.6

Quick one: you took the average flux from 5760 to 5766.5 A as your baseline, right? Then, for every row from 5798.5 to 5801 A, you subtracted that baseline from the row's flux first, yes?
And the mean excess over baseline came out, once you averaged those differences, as -0.15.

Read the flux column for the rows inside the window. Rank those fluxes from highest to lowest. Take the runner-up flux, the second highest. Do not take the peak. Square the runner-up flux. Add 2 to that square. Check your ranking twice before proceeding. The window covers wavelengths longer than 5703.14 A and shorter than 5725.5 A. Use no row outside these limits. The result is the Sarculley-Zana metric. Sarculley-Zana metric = 62.9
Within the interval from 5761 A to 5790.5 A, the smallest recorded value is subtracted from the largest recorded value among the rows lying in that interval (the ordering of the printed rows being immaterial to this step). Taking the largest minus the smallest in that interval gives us 0.372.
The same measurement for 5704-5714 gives 0.417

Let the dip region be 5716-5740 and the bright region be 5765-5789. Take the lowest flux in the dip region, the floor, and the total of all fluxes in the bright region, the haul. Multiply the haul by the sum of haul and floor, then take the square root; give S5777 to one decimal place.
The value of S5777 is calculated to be 139.1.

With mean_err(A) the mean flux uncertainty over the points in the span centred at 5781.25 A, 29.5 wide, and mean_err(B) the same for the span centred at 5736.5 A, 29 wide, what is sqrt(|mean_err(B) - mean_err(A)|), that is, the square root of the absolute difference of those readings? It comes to 0.15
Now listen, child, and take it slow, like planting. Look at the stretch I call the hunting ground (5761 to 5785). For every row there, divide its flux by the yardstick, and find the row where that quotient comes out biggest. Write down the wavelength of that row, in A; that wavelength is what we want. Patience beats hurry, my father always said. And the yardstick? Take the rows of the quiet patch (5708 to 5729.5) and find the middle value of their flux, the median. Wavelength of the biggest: 5764.54 A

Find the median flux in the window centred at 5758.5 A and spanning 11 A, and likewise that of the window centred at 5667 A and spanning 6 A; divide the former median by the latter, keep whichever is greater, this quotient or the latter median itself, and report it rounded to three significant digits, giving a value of 7.60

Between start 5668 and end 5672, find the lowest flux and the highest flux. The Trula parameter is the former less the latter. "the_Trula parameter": -0.14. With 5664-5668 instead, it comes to -0.22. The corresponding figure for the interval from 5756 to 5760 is -0.19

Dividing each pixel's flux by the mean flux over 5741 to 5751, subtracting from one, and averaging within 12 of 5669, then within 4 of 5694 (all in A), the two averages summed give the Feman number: -0.002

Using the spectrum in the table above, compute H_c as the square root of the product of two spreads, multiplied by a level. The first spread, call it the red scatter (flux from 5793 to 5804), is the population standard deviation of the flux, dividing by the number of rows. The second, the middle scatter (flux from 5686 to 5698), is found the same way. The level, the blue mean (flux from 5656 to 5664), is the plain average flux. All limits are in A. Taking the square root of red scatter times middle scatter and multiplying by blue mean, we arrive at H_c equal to 0.84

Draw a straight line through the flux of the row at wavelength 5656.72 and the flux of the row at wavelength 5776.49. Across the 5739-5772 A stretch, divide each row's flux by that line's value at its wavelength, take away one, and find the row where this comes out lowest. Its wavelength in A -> 5739.37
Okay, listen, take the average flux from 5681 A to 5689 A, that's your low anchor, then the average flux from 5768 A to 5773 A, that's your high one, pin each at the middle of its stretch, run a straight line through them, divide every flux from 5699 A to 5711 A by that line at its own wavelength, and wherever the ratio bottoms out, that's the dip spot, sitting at 5702.49 A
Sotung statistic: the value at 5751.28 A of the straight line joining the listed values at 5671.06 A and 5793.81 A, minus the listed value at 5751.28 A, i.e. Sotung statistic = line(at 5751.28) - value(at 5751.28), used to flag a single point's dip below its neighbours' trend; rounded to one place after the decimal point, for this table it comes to -0.4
